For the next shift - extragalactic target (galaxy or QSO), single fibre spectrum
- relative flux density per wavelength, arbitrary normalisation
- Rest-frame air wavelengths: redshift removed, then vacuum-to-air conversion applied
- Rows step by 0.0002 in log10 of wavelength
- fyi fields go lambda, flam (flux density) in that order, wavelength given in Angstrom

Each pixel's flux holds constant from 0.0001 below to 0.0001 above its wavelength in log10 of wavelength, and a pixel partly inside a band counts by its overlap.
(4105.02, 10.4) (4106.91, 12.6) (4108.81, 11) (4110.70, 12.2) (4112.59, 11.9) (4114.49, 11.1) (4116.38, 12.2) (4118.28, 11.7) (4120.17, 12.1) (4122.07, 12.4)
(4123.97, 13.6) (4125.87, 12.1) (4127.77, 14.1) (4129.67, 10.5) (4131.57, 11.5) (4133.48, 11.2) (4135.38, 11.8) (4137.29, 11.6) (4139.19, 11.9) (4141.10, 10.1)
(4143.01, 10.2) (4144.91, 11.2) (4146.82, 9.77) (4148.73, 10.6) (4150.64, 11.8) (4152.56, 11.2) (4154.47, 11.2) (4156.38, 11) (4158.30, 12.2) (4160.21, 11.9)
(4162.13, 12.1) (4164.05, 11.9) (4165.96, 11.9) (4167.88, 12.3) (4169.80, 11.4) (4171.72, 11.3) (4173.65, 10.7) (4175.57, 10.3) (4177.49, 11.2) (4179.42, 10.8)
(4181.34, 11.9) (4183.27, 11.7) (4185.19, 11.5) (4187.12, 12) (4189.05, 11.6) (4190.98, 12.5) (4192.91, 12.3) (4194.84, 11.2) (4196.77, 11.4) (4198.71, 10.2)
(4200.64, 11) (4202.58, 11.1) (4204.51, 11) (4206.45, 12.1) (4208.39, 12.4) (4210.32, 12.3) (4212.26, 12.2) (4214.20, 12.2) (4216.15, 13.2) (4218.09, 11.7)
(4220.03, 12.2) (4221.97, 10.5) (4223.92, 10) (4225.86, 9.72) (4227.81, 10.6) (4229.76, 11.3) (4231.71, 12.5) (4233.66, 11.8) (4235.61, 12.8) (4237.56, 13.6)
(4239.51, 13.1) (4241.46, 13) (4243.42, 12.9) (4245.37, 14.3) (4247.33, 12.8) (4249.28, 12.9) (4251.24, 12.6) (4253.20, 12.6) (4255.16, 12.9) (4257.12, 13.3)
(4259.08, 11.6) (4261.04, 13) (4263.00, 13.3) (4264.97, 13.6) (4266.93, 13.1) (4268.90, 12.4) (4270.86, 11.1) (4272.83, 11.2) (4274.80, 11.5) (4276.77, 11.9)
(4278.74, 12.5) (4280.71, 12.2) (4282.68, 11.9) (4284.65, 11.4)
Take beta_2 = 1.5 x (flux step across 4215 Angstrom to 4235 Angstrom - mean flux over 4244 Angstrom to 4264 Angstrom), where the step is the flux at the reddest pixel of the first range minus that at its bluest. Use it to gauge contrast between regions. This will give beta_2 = -21.5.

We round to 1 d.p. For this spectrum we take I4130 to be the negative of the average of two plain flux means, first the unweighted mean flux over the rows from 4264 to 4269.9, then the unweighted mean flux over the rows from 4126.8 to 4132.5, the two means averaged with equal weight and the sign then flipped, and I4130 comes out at -12.5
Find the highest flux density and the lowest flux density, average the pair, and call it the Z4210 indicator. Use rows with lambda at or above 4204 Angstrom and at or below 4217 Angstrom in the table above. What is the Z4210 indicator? 12.10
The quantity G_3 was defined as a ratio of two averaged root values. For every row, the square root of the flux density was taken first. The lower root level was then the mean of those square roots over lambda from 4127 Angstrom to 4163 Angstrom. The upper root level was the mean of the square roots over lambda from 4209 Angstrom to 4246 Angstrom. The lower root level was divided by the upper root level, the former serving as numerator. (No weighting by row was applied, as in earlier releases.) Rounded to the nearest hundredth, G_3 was 0.97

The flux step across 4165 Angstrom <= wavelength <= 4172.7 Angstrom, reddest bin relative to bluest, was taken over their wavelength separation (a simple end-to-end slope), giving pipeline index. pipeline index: -0.104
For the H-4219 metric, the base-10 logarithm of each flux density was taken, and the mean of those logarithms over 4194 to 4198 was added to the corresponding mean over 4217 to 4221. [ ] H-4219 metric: 2.13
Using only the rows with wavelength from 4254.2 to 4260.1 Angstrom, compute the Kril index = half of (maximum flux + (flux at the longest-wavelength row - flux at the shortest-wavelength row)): 6.00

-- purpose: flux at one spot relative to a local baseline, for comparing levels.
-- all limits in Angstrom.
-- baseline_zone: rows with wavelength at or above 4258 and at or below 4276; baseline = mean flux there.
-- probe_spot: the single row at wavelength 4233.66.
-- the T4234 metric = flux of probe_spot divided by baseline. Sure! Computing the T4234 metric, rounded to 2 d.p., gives 0.96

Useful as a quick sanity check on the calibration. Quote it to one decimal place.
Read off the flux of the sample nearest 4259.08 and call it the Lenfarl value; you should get 11.6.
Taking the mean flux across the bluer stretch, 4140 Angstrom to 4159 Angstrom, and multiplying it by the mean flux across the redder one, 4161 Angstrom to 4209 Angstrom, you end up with 126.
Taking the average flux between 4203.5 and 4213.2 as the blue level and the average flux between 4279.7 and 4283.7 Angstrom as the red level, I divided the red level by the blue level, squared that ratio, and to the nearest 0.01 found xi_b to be 1.01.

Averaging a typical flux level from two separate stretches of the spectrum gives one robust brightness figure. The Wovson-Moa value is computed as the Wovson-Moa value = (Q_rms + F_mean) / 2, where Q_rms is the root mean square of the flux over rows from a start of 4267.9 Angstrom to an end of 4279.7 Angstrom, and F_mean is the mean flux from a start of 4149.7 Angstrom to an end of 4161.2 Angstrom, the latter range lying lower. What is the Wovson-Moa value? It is 11.7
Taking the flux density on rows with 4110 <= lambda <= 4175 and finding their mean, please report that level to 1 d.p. 11.6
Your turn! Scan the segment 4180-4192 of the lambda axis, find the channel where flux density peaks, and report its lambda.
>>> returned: 4190.98 Angstrom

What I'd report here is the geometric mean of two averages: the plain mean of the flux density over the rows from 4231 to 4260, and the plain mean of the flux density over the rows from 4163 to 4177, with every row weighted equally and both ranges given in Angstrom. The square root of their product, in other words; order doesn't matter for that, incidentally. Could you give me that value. 12.1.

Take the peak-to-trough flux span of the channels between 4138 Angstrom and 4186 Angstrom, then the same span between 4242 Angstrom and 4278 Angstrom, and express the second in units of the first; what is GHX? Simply 1.3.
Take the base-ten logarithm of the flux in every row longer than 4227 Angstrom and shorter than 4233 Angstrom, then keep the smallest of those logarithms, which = 1.03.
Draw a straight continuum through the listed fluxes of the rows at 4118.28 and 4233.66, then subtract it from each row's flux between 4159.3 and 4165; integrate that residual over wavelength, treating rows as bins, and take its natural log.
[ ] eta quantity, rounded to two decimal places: 0.27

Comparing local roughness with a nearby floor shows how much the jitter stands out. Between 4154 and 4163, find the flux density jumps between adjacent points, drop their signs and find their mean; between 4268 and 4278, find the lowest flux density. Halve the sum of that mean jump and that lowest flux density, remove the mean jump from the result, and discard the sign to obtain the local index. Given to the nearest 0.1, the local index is 5.3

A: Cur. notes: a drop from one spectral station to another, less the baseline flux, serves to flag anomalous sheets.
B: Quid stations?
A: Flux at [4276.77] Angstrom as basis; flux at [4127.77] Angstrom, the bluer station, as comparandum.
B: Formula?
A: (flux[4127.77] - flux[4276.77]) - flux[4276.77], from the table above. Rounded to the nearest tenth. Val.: -9.7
